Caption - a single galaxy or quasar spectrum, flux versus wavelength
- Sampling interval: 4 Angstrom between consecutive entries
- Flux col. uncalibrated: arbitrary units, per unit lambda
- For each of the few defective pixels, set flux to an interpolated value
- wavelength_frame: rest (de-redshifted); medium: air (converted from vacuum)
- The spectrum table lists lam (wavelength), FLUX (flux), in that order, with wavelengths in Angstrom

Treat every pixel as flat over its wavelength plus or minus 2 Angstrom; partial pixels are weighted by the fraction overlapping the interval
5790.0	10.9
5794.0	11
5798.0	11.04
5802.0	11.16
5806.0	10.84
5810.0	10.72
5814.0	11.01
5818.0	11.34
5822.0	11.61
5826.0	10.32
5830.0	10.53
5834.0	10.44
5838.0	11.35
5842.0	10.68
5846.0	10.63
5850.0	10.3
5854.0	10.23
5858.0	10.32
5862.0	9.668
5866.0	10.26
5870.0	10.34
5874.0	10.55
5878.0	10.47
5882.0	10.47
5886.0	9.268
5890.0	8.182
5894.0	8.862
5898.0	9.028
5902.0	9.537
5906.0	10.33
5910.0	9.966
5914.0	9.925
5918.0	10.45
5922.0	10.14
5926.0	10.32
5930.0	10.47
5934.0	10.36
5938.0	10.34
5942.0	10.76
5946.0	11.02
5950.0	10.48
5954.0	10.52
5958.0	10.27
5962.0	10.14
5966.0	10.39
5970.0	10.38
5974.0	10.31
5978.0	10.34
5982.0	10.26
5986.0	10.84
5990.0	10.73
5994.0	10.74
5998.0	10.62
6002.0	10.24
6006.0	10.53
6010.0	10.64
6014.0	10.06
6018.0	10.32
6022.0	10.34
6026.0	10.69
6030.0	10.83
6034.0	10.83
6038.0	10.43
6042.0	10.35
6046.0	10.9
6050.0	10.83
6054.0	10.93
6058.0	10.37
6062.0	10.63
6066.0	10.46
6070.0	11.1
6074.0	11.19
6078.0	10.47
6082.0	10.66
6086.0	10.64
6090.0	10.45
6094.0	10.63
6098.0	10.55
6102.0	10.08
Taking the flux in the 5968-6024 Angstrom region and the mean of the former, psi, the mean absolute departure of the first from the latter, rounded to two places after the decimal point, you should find 0.20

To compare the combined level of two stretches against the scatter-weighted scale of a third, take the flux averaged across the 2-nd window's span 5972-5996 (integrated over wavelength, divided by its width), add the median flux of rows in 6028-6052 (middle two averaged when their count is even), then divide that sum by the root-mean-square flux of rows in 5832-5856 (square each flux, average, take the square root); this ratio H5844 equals 2.01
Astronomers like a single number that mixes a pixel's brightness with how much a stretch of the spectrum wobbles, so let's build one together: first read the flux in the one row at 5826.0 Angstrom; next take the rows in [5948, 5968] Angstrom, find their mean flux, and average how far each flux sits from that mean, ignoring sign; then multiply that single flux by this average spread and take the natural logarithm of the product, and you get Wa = 0.25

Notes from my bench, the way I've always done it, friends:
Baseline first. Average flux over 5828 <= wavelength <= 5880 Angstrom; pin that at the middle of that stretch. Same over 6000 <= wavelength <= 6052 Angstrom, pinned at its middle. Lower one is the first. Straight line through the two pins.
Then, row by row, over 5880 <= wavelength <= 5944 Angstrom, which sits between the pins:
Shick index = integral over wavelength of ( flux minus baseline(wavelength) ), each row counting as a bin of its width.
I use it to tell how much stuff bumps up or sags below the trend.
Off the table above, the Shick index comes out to -37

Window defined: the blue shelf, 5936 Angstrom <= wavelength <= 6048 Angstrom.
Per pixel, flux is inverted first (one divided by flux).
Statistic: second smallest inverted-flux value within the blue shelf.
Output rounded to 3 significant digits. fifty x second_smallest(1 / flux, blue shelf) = 4.59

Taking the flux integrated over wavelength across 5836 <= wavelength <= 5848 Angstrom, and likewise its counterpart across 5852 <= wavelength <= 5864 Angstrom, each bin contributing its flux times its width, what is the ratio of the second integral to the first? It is 0.93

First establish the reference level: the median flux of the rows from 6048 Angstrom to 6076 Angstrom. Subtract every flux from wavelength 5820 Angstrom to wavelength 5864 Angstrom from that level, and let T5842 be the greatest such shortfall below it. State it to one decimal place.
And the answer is 1.2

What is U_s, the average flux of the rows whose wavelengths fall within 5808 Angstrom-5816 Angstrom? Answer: 10.9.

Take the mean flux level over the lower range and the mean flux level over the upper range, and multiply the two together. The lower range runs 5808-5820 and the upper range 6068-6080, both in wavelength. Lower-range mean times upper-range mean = 120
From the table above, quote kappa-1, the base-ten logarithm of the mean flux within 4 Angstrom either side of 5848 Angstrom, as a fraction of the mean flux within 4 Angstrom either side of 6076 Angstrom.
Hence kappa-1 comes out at -0.0149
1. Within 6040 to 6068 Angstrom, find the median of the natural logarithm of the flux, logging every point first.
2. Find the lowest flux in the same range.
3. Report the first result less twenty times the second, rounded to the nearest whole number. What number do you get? -205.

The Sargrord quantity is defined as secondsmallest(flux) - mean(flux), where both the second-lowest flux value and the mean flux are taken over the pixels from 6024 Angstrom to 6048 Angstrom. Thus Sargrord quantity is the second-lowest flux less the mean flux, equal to -0.24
